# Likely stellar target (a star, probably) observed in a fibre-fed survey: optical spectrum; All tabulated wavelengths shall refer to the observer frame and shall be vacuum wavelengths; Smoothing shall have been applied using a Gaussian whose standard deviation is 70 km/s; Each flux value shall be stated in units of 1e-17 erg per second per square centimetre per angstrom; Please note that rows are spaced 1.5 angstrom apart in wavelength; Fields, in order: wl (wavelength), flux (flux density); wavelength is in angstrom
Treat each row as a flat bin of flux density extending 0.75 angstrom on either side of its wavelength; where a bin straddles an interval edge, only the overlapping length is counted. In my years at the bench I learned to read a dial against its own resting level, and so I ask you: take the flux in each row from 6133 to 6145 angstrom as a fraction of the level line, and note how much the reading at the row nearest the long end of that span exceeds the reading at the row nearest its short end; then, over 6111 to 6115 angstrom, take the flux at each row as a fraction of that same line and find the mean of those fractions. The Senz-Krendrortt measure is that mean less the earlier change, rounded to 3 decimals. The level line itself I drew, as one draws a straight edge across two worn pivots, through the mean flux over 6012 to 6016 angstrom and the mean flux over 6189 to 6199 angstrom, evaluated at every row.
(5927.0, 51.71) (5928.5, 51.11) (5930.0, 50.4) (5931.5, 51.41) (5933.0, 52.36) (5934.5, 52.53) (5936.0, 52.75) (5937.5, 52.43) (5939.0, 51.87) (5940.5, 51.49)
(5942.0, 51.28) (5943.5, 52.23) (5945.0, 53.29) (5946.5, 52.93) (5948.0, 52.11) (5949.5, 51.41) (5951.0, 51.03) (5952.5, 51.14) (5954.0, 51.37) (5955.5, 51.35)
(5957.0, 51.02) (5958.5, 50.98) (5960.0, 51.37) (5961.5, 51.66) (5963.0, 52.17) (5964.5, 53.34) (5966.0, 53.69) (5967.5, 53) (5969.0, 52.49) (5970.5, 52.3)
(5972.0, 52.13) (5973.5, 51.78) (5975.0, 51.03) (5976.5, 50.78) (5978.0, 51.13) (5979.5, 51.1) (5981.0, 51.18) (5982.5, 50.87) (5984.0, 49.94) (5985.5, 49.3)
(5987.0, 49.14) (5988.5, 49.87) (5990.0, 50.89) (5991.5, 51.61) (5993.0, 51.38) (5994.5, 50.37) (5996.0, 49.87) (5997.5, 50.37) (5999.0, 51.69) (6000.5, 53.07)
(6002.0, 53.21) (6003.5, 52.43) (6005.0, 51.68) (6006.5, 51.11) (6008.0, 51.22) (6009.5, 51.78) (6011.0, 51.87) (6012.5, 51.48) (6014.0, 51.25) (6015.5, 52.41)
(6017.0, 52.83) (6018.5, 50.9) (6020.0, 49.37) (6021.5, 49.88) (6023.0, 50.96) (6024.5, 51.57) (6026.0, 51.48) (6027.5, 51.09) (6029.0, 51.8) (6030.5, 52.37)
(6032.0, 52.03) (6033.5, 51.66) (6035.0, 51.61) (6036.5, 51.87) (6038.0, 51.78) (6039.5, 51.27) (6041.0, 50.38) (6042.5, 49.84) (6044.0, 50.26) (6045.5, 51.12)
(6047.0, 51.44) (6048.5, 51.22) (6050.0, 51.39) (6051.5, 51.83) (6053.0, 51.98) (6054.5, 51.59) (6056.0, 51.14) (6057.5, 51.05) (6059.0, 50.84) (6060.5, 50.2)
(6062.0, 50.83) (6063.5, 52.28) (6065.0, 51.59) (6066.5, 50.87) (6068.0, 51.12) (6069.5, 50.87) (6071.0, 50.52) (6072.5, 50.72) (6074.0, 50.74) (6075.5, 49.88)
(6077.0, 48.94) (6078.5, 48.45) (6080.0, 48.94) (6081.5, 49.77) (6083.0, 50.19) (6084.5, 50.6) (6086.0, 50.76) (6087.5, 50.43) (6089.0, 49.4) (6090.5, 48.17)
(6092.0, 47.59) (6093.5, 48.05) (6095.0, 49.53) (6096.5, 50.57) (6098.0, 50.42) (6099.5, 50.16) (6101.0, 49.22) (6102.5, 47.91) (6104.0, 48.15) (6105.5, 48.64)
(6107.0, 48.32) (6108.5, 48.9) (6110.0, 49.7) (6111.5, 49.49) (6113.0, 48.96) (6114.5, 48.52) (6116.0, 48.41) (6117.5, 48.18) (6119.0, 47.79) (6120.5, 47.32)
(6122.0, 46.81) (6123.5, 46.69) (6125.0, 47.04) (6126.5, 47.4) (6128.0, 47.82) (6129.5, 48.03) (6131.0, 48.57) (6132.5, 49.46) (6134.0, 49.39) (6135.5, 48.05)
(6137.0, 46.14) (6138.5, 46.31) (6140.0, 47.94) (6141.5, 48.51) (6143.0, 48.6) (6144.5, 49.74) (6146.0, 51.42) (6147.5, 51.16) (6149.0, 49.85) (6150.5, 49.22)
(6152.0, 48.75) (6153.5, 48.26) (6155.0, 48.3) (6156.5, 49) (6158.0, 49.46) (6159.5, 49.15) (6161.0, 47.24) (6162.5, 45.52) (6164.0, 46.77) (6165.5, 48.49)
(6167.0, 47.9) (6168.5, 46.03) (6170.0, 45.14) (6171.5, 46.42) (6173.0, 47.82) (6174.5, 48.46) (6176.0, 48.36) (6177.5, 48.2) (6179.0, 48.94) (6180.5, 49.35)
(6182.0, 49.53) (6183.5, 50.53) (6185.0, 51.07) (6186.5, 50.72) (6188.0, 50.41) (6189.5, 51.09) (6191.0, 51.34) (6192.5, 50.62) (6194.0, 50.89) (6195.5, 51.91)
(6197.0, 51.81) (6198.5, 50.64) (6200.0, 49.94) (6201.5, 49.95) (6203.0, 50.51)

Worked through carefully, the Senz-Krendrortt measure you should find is 0.945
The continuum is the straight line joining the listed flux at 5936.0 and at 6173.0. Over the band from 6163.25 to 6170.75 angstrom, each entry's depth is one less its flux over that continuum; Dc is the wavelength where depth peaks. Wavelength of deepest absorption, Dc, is 6170.0 angstrom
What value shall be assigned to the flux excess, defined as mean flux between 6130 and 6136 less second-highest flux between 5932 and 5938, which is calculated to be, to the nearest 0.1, -3.7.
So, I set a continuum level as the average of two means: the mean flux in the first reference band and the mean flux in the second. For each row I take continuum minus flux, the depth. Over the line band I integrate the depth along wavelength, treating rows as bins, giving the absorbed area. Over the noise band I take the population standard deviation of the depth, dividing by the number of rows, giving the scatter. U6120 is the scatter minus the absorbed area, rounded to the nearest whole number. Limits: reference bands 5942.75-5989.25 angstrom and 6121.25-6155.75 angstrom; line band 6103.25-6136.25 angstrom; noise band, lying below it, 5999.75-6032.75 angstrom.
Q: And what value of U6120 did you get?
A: -56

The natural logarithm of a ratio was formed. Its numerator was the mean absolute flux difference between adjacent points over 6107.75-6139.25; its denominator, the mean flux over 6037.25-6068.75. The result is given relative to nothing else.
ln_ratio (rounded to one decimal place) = -4.6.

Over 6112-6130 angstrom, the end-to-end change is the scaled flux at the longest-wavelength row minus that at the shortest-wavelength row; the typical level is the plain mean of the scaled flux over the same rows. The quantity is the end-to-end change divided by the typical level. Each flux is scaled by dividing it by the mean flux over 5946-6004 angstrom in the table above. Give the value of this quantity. -0.019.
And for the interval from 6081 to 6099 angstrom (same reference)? 0.013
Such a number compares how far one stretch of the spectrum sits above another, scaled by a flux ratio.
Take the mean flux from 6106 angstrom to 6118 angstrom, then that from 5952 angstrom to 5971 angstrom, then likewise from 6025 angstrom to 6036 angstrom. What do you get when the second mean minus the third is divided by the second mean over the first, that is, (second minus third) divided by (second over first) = 0.3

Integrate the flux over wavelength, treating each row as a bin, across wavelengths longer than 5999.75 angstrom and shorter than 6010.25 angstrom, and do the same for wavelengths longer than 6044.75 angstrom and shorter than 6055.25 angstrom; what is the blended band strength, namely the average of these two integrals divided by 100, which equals 5.44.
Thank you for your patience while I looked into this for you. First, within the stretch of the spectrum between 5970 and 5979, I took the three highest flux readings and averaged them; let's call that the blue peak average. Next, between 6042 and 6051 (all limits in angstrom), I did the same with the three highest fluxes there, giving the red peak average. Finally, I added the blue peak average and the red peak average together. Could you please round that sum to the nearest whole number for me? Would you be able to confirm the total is 103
